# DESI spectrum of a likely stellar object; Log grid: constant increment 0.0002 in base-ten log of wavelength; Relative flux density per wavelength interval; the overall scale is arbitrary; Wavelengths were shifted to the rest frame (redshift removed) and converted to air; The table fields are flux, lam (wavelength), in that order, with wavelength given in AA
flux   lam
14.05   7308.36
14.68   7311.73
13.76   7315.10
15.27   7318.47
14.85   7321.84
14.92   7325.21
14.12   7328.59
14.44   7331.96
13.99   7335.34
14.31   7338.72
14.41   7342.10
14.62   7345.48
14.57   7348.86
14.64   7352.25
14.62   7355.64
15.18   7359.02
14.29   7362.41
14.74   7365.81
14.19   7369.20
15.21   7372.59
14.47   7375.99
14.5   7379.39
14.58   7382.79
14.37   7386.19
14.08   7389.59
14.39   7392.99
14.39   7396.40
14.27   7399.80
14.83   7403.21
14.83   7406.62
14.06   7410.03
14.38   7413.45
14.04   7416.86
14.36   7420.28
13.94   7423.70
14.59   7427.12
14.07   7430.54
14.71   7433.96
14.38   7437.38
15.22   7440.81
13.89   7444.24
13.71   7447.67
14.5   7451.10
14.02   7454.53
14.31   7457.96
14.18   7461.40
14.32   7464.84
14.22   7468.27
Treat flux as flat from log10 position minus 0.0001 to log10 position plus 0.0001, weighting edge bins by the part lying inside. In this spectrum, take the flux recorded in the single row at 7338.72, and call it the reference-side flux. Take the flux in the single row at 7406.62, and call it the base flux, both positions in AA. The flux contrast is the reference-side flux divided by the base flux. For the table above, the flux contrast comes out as 0.96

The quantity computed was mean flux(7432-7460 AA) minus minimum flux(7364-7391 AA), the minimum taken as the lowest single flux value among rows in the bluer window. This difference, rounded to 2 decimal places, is 0.26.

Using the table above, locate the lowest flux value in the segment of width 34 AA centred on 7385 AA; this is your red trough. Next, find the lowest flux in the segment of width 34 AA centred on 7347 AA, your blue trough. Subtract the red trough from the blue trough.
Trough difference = -0.1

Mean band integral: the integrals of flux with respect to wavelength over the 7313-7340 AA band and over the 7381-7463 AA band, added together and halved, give 783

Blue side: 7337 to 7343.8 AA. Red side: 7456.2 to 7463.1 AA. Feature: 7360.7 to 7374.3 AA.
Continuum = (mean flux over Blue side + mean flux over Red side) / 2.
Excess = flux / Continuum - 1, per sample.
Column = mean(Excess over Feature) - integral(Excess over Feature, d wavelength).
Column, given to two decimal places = -0.27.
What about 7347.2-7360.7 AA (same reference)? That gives -0.39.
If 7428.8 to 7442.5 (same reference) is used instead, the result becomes -0.26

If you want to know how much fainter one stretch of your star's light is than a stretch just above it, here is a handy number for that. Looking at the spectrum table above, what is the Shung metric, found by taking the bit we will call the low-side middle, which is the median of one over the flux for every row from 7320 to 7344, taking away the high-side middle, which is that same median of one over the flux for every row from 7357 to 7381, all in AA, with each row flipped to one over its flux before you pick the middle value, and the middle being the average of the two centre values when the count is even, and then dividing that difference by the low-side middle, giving 0.006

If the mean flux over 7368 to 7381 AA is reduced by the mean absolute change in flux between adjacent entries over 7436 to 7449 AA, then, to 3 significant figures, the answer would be 13.8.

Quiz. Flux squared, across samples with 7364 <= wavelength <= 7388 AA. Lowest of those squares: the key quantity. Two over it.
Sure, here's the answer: 0.0099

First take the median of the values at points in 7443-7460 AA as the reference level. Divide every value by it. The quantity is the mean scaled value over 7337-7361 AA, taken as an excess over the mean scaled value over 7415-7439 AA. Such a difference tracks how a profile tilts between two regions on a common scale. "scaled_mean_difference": 0.023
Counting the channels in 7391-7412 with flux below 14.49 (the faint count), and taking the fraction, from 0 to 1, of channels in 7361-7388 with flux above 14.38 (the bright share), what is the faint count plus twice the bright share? 5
